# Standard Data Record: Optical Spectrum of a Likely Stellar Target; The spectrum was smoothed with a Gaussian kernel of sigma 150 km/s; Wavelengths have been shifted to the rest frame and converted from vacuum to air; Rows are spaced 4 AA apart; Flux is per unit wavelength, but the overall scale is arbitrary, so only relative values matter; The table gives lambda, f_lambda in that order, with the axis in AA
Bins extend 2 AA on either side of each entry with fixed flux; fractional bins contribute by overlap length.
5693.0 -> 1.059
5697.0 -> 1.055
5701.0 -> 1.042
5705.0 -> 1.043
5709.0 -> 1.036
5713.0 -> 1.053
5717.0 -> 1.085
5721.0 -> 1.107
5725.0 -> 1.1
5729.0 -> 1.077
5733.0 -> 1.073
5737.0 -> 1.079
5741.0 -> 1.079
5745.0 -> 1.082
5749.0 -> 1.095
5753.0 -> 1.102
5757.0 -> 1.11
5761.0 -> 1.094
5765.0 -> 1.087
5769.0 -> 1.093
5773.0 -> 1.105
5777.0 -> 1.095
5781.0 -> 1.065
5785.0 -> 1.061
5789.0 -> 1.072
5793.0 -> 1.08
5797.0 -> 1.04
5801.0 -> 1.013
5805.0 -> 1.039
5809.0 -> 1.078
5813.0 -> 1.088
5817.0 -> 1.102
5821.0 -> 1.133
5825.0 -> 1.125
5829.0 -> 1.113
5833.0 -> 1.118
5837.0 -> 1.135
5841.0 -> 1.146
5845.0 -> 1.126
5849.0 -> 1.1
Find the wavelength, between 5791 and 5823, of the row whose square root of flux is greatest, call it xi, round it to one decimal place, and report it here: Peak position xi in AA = 5821.0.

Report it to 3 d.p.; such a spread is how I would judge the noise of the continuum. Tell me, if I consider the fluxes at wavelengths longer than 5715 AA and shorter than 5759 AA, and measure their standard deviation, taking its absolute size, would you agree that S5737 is 0.013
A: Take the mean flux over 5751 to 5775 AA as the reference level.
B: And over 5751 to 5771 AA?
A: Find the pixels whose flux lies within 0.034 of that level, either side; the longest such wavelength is 5769.0 AA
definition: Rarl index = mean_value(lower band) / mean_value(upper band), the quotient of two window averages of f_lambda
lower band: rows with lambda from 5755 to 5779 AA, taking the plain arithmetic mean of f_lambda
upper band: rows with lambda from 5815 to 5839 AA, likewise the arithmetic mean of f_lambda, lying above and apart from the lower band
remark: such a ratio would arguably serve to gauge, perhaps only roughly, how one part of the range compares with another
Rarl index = 0.98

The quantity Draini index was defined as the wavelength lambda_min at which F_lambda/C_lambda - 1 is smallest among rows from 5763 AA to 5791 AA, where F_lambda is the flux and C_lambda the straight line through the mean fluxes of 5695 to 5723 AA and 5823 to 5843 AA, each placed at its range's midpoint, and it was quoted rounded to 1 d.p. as 5785.0 AA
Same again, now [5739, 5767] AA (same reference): 5765.0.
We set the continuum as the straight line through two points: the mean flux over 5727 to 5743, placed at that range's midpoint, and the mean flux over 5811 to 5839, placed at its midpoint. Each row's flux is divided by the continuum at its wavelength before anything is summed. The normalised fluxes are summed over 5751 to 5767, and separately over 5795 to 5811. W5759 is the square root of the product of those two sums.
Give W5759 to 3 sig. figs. 3.90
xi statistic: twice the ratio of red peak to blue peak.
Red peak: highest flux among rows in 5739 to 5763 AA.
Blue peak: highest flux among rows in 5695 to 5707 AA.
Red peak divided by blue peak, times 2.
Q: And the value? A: 2.10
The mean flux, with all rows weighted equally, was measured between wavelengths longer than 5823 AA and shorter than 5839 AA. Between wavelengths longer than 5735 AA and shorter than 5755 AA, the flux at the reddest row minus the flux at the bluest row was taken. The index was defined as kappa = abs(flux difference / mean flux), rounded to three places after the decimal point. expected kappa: 0.020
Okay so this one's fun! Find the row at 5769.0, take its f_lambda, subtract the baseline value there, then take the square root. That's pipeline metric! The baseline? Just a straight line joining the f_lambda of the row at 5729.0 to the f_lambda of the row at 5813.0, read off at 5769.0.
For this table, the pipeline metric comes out 0.10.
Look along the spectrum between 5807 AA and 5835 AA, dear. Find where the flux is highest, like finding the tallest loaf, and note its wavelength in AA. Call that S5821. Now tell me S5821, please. 5821.0 AA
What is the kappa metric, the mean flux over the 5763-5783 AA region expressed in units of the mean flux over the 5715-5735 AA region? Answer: 1.00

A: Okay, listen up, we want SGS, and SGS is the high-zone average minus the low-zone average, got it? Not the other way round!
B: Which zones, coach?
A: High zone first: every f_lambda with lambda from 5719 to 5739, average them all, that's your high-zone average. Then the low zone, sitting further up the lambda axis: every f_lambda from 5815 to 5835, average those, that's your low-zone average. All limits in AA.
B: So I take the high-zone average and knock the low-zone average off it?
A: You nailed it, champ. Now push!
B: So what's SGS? -0.031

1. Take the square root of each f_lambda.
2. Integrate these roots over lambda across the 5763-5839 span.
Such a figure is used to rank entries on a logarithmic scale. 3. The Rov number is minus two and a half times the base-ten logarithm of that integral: -4.75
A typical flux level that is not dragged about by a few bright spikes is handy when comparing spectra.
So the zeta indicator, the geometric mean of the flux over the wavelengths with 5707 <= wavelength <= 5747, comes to 1.08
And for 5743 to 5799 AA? 1.08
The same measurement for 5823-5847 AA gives 1.13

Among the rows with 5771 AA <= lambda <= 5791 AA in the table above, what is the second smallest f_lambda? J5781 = 1.065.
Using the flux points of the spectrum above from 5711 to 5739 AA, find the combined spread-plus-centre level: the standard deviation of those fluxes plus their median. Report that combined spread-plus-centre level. 1.10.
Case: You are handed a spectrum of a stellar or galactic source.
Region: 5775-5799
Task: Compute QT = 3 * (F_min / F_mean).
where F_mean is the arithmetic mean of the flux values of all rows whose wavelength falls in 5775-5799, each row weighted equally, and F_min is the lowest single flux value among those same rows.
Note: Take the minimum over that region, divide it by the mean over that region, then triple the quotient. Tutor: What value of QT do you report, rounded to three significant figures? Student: 2.92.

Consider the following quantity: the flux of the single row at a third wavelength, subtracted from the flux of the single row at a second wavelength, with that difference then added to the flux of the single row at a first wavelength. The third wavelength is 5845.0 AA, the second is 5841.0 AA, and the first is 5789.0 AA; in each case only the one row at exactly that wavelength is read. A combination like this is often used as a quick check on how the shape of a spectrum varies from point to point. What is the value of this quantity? 1.09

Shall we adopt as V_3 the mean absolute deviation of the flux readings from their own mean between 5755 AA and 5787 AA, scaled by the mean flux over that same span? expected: 0.012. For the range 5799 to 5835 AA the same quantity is 0.029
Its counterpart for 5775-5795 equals 0.010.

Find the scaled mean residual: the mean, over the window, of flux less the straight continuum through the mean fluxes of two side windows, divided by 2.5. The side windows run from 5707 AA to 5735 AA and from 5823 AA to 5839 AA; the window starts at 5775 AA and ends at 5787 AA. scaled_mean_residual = -0.011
